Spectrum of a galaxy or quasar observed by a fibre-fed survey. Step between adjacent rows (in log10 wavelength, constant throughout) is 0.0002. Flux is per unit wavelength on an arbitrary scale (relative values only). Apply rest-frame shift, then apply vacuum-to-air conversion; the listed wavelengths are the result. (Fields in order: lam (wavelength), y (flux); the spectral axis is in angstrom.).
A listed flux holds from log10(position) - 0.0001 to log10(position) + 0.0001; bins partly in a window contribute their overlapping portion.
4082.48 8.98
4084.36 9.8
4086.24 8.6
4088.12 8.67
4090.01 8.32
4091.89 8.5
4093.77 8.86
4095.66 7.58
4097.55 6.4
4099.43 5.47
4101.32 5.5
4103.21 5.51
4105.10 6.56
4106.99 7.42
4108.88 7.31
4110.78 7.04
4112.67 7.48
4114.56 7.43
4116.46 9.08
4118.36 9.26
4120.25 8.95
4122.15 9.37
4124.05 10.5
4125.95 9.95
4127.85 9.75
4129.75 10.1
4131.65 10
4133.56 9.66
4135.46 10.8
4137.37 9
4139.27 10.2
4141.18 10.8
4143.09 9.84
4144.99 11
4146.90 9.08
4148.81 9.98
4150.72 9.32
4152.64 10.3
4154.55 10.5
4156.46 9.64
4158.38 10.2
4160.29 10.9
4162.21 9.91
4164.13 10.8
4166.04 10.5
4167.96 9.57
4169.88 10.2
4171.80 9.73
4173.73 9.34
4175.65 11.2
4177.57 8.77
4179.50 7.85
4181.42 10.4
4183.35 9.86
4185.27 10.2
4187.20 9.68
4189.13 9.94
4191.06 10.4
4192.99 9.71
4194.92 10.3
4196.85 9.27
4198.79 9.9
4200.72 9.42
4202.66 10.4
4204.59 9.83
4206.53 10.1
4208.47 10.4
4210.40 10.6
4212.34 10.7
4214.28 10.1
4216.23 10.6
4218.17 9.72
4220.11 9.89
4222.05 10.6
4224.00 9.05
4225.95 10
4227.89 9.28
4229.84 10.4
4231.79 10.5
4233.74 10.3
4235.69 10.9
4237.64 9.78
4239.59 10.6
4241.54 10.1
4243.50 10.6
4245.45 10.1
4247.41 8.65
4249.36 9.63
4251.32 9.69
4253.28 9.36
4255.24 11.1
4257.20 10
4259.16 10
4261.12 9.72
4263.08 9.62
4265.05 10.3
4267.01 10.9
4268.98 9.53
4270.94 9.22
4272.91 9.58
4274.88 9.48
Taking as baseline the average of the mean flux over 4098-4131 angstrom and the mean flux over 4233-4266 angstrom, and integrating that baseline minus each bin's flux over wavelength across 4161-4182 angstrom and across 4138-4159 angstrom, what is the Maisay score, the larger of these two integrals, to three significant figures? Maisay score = -17.1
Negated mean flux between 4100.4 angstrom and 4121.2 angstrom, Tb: -7.4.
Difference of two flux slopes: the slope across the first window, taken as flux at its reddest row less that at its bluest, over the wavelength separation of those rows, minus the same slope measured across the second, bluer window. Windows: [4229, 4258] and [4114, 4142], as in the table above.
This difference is -0.14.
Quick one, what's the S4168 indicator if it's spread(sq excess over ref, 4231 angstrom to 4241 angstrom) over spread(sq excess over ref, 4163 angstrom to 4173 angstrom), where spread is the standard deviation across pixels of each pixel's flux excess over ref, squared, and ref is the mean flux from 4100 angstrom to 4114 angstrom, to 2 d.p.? 0.84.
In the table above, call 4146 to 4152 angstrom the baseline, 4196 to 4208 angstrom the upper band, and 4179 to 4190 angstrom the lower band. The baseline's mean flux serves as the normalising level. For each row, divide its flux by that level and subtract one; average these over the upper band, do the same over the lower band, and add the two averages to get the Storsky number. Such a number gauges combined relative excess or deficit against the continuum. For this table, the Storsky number 0.06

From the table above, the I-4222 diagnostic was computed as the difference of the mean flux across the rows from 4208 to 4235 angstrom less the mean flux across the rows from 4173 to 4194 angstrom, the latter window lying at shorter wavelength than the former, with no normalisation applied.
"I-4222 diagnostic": 0.39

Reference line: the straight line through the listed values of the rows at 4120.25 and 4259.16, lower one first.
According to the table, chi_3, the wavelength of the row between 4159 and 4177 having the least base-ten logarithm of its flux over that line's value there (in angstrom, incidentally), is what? 4173.73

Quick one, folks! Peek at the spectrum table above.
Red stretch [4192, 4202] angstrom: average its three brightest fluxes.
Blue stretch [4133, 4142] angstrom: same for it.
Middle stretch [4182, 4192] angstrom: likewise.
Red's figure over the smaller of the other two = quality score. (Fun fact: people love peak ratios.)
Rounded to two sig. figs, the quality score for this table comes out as 0.98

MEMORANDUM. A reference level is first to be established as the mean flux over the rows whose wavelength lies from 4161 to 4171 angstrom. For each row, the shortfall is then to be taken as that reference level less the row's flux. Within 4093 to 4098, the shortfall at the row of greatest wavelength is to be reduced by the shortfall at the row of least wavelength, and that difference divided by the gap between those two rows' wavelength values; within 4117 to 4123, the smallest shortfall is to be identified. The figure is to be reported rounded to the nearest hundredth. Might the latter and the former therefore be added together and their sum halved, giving 0.74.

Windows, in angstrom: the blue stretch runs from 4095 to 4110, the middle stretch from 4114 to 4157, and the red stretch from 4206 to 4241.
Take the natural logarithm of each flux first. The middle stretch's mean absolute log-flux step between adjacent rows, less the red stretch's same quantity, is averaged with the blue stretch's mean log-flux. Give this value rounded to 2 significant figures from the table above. 0.94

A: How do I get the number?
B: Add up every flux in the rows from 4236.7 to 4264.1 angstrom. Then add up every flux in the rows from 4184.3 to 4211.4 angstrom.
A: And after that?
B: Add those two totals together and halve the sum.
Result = 140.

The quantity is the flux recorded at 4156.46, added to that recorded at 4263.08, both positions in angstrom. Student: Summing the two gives 19.3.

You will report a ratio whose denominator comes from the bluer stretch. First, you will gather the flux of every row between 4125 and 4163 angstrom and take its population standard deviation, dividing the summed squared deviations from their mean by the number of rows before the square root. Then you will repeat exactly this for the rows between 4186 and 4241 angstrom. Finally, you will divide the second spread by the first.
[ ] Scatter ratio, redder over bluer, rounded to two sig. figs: 0.86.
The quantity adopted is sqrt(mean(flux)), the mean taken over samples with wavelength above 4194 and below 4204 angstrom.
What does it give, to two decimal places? 3.14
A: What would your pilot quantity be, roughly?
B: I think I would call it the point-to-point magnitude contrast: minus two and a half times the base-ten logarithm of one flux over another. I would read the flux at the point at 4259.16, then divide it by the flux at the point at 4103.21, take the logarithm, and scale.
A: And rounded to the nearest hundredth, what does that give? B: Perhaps -0.65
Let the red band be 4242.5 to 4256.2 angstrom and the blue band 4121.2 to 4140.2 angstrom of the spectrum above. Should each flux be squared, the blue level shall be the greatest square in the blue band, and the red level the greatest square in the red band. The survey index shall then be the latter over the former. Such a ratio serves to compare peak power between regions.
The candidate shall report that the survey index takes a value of 1.06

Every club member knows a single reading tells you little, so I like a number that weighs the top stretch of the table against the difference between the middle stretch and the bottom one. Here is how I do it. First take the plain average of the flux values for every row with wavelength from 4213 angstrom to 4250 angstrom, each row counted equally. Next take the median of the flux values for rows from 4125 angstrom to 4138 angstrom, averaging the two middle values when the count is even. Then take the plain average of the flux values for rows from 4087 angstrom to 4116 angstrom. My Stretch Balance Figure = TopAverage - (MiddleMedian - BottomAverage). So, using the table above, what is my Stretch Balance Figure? 7.3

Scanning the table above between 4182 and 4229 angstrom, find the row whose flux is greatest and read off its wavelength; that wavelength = 4212.34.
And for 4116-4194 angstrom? 4175.65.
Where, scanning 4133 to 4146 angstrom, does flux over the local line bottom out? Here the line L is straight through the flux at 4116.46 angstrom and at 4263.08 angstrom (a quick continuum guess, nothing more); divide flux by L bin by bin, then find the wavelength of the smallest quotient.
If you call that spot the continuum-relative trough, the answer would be 4137.37 angstrom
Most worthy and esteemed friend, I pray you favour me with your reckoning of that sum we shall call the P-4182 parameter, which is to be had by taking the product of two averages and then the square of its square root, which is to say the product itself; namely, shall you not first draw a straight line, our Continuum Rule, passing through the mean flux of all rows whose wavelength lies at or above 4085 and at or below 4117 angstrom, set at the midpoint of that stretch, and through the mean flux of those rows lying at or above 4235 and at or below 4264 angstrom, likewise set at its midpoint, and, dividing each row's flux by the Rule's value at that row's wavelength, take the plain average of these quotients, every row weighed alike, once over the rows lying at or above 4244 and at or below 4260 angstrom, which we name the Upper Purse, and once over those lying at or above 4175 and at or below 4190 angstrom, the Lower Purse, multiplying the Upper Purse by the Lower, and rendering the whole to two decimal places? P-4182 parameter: 1.08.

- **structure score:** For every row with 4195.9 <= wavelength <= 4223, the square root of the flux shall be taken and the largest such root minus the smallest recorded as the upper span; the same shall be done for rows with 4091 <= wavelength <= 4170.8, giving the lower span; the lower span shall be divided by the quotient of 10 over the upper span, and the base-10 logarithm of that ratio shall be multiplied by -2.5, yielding 4.1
